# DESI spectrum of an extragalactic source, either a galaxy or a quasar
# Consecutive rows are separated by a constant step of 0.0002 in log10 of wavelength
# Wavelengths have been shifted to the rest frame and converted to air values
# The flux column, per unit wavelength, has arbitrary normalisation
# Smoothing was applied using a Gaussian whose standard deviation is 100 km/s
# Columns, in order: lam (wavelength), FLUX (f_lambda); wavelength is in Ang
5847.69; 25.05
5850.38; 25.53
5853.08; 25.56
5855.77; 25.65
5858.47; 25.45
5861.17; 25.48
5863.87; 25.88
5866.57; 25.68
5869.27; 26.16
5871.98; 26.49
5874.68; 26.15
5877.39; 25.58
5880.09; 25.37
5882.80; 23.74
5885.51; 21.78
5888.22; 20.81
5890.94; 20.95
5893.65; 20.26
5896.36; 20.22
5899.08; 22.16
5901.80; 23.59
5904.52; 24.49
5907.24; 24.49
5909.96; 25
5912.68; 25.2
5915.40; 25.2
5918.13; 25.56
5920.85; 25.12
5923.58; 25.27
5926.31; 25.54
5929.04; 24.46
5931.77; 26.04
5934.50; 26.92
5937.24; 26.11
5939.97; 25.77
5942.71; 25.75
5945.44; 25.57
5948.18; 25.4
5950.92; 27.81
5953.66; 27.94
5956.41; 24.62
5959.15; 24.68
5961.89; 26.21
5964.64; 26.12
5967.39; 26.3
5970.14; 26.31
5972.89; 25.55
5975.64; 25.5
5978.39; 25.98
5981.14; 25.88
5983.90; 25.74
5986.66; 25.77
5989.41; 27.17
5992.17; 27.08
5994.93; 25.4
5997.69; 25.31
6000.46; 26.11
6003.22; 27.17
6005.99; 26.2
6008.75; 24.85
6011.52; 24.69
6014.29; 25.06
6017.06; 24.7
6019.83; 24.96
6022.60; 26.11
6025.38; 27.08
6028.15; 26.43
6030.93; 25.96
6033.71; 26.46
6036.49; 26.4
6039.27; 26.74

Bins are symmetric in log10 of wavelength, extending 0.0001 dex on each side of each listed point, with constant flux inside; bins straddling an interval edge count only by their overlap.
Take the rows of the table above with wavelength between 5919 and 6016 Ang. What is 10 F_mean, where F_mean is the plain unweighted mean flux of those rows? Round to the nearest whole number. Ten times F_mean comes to 259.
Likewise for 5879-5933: 238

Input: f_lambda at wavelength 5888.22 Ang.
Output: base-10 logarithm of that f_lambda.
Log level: 1.32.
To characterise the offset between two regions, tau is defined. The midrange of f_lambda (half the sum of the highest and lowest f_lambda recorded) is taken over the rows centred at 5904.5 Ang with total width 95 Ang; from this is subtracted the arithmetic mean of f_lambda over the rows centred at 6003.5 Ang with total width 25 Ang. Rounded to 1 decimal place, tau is -1.7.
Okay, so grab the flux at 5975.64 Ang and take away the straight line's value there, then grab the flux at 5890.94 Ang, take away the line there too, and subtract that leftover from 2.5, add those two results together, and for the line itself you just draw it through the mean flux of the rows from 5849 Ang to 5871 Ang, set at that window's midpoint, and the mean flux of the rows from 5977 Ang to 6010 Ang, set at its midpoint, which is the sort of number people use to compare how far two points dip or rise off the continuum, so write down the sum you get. 6.8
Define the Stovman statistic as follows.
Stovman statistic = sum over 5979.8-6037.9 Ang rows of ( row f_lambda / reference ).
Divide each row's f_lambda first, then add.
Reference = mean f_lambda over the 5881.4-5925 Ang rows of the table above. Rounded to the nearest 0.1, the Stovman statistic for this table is 23.3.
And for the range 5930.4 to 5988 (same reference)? 23.4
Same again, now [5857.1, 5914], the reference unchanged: 21.6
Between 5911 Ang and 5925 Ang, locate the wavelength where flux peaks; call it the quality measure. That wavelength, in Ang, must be 5918.13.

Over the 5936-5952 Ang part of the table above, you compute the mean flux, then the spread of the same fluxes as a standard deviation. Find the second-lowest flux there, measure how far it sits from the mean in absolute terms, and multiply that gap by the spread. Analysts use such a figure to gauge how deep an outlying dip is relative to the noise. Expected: 0.4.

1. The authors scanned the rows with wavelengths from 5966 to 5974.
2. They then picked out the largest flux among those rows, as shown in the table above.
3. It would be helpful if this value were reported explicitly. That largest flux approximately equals 26.31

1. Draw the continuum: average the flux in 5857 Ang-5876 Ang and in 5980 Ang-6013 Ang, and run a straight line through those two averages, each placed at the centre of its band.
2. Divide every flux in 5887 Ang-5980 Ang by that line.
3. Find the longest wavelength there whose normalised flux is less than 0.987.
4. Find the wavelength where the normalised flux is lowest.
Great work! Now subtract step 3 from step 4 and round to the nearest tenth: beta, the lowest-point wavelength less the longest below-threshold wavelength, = -79.3 Ang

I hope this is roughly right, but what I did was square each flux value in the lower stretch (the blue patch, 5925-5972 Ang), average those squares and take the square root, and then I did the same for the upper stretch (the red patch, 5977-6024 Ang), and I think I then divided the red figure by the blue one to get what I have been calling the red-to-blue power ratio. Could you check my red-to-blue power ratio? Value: 0.99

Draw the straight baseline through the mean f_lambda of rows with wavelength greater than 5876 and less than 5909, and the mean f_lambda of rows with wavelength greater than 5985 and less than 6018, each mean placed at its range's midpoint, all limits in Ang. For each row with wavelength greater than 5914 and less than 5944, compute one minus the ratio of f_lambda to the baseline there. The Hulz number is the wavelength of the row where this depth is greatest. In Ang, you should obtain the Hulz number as 5929.04 Ang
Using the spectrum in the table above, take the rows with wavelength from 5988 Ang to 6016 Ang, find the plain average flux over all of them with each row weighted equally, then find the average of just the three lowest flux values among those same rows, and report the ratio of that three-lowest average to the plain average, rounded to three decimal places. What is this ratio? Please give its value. 0.960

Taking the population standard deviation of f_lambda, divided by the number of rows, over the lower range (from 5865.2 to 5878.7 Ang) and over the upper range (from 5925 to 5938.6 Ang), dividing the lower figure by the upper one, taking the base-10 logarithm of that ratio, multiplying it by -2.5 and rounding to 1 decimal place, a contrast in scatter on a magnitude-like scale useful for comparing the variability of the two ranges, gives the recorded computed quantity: 1.0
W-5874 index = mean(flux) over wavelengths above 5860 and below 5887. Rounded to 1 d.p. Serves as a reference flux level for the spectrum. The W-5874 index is 25.2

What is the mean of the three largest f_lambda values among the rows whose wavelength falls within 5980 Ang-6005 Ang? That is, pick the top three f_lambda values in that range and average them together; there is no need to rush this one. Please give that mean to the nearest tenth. 27.1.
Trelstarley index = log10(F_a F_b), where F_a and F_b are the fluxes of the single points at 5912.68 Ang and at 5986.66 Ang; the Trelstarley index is 2.81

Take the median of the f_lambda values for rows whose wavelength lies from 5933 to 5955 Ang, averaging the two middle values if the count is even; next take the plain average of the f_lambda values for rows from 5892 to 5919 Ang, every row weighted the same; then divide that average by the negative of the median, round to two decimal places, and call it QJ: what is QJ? -0.91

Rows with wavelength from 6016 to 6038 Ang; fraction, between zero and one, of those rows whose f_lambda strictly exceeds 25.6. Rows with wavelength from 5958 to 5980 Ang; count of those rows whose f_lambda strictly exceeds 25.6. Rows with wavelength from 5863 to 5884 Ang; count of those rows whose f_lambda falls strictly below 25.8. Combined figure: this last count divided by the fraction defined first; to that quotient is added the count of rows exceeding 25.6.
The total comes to 10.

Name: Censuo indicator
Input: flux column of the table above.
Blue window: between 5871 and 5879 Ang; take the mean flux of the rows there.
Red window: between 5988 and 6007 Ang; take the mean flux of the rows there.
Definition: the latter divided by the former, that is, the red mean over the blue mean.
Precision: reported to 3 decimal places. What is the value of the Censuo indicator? 1.011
